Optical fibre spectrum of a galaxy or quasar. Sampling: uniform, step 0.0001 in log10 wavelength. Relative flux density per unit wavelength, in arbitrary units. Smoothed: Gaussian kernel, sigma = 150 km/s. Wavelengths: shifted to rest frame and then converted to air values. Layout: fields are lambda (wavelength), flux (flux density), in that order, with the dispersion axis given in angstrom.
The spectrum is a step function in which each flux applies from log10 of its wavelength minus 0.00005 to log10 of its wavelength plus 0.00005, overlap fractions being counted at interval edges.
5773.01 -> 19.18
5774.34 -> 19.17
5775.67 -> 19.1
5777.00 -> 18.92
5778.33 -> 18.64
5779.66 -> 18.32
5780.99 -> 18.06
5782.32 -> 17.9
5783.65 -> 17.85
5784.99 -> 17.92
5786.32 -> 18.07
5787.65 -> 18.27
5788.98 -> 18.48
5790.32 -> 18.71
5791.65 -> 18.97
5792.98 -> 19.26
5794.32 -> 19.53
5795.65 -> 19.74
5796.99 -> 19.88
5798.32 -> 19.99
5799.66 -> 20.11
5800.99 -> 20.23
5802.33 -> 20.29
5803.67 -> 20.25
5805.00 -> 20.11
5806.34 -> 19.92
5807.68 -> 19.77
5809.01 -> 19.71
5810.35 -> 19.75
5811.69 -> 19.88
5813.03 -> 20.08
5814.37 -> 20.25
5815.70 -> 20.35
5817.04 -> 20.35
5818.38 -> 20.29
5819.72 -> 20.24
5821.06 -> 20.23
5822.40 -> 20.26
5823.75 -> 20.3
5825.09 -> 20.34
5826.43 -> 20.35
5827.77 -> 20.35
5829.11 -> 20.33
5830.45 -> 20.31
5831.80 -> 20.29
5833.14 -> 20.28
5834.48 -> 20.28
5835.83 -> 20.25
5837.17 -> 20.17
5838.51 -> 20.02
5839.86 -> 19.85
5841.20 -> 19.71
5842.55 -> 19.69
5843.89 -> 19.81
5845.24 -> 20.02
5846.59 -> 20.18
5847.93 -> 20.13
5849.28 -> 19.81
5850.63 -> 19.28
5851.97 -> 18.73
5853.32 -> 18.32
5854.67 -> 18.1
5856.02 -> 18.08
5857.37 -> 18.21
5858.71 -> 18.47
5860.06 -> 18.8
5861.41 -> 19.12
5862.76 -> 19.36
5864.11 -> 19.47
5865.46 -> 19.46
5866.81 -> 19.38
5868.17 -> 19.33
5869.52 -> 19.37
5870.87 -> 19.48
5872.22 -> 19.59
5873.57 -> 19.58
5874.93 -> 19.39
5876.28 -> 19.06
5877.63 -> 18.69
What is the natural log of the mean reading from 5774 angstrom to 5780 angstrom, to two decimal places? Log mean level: 2.94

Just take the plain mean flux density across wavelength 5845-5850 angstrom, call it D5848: 20.0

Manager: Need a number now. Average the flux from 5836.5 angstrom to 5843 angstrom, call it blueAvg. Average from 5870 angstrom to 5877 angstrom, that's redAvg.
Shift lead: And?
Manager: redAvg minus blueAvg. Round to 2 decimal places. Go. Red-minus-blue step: -0.47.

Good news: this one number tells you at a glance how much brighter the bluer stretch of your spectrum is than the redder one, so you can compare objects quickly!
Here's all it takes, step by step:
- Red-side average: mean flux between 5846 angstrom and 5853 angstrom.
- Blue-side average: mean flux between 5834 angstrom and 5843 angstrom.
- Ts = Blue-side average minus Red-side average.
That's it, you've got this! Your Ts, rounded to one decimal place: 0.4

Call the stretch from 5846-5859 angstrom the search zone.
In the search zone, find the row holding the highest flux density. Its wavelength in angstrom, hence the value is 5846.59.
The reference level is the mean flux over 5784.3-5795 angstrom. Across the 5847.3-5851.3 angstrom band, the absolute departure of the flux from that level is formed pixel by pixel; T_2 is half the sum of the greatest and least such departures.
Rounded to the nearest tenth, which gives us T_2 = 1.1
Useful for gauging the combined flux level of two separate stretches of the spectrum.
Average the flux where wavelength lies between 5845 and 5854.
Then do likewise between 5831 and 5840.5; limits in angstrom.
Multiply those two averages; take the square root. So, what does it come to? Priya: 19.8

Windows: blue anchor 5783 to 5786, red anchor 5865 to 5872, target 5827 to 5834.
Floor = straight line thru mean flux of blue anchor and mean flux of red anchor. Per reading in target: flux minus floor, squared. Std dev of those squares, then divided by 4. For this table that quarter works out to 0.05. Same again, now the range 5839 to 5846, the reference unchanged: 0.05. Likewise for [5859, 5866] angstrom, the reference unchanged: 0.02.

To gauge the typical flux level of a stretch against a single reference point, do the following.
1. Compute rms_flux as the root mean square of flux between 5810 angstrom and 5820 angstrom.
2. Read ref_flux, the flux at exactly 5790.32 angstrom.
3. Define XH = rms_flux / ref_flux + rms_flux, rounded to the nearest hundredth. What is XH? 21.23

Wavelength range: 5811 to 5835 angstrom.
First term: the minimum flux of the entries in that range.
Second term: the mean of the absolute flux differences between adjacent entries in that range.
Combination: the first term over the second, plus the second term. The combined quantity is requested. 433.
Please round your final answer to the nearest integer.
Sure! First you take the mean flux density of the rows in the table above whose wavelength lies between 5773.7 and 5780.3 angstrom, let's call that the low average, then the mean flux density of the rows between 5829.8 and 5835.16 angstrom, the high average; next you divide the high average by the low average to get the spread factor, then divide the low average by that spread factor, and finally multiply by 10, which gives 175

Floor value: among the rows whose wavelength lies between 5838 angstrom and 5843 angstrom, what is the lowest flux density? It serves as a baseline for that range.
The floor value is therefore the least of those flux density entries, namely 19.69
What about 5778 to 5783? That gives 17.9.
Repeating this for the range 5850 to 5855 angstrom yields 18.1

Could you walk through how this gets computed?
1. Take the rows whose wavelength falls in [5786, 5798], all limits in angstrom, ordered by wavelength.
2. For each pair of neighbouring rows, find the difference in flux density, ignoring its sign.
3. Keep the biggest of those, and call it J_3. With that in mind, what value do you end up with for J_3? 0.29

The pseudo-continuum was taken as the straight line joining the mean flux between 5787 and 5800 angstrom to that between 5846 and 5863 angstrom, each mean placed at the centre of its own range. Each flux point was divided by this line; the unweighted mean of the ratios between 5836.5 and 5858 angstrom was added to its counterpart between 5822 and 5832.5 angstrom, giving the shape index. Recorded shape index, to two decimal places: 2.08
